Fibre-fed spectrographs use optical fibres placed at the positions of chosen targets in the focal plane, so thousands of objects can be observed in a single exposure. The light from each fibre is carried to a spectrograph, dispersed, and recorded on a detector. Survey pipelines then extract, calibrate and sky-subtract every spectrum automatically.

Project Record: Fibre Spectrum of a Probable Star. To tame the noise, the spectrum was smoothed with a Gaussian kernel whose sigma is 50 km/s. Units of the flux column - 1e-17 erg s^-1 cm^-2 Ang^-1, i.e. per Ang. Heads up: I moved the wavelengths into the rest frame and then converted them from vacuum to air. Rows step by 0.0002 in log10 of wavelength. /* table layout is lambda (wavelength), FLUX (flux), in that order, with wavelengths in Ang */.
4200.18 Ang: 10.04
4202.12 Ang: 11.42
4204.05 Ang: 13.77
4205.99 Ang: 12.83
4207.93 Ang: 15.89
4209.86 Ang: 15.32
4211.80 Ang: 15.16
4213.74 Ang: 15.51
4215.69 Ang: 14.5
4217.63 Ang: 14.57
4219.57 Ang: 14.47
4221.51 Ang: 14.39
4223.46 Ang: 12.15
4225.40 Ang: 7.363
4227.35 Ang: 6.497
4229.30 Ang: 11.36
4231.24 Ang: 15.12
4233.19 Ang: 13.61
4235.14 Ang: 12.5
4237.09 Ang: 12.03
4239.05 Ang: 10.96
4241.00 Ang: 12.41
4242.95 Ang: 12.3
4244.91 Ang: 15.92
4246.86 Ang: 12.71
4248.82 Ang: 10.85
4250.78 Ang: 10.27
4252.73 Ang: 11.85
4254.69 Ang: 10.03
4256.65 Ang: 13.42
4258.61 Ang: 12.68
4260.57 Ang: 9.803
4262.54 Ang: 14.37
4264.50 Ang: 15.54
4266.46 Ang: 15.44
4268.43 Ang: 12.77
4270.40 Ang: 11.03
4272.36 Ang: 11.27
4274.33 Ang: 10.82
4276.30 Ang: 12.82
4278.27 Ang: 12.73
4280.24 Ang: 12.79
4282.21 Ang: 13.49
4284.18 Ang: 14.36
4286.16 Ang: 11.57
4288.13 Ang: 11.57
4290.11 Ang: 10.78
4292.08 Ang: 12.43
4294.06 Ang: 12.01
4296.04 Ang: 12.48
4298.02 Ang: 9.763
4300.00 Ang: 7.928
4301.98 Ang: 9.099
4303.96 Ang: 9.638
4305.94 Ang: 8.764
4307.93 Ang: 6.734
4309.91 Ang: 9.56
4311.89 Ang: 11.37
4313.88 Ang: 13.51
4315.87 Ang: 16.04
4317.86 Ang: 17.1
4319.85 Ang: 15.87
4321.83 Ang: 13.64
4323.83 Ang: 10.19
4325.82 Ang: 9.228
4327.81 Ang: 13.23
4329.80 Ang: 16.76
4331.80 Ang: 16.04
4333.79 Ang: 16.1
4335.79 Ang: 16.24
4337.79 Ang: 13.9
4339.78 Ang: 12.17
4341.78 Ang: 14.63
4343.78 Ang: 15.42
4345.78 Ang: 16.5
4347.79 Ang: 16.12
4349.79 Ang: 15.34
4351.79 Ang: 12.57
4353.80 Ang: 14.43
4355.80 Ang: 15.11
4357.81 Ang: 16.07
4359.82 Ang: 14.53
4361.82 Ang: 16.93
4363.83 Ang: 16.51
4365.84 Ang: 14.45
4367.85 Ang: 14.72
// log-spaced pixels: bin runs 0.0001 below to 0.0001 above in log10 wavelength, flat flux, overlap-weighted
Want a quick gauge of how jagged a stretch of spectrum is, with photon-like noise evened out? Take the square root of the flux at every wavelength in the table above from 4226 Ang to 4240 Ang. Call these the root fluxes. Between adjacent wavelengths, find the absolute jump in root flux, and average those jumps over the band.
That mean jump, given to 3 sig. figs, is 0.320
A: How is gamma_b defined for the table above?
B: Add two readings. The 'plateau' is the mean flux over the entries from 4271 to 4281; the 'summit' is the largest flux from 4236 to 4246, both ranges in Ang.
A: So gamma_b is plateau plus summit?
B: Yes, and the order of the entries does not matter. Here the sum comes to 28.0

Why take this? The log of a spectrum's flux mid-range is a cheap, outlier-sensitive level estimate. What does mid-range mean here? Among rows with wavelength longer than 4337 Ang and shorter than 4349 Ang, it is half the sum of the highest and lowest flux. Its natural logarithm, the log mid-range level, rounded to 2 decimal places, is 2.66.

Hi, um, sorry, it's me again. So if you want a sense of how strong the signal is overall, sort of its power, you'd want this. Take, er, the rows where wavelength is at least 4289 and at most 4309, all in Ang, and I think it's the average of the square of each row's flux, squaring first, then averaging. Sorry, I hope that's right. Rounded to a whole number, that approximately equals 103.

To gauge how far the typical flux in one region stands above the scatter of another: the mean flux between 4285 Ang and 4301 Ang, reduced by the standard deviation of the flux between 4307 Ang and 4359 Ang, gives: 8.4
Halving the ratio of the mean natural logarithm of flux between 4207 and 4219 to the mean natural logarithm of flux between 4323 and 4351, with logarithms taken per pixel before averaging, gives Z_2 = 0.51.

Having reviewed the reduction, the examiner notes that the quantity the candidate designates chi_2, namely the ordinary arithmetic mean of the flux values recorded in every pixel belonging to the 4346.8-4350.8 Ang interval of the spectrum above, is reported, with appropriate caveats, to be 15.7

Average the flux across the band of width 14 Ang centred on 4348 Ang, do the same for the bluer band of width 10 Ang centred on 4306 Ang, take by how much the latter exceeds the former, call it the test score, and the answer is -6.2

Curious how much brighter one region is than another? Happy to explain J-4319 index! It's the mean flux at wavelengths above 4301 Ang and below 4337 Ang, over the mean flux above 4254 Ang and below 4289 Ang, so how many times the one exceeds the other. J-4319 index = 1.01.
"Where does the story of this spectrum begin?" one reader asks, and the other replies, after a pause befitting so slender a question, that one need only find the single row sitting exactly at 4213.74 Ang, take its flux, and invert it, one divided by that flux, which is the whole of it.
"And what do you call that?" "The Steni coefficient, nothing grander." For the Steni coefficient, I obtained 0.064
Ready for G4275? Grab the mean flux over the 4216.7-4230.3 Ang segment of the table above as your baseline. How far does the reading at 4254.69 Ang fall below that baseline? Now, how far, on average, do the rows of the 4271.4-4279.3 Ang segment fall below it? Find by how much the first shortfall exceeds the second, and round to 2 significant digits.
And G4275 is 1.9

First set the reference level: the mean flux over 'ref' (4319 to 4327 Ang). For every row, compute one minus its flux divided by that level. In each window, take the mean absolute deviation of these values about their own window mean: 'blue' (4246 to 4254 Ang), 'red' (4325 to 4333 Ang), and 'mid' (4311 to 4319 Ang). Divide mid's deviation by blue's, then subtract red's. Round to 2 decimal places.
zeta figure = 2.19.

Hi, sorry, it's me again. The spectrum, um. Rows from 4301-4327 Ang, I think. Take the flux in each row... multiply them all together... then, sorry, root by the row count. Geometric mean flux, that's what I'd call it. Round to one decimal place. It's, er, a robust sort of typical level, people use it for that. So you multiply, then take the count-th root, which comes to 11.2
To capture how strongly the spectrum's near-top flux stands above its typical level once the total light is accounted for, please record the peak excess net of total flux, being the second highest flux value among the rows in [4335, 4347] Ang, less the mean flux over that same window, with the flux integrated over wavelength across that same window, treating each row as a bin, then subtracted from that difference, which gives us -176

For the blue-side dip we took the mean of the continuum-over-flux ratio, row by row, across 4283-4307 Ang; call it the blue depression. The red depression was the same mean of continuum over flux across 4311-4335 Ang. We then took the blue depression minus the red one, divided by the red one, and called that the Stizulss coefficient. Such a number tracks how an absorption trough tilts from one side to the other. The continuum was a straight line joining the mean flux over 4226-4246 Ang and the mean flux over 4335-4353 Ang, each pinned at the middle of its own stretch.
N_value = 0.23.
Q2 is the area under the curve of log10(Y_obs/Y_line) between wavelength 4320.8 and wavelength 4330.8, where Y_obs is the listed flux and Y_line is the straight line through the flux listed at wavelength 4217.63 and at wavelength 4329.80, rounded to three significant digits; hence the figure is -1.31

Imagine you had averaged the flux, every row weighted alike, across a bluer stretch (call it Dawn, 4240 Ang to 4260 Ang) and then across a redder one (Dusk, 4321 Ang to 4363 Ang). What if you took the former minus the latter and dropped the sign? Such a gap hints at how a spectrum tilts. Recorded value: 2.3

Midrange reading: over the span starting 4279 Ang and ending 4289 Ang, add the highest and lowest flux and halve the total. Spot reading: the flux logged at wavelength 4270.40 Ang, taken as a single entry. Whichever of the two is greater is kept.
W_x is 13.0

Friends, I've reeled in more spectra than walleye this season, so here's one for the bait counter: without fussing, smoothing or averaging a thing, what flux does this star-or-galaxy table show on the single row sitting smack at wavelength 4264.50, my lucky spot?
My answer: 15.54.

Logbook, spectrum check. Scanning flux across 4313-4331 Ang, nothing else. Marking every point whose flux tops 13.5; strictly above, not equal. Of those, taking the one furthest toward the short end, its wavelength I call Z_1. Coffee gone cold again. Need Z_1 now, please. 4313.88 Ang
